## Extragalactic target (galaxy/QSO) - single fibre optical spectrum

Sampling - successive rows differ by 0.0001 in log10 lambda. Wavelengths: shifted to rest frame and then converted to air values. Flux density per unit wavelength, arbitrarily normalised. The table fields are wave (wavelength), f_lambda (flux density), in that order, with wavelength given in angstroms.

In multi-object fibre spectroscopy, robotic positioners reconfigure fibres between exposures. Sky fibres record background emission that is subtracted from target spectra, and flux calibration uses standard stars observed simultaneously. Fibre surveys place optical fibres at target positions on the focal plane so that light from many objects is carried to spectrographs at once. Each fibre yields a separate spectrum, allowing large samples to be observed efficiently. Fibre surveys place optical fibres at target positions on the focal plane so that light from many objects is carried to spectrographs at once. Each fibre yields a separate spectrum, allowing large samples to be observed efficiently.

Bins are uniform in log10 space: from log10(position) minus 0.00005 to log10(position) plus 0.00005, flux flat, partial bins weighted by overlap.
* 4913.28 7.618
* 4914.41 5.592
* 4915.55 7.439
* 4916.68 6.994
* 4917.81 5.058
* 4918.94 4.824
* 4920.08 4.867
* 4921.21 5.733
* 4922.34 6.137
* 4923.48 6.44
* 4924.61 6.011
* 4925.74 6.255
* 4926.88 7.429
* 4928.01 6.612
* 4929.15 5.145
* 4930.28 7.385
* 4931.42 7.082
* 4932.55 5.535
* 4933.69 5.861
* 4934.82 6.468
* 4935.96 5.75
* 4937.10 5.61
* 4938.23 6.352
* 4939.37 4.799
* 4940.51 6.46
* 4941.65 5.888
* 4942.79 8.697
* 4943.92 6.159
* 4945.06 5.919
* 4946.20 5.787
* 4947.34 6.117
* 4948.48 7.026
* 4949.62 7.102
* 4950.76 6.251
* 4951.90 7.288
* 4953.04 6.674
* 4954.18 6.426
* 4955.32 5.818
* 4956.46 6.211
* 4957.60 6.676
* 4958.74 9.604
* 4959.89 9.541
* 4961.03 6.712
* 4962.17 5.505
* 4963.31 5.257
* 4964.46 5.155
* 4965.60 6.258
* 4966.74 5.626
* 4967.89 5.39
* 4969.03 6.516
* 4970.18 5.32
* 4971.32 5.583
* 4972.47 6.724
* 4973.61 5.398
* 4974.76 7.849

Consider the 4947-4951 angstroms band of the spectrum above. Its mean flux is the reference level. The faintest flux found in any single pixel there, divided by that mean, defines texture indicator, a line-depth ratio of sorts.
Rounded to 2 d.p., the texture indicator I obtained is 0.92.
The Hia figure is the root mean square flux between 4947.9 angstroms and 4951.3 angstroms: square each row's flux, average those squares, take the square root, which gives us 6.80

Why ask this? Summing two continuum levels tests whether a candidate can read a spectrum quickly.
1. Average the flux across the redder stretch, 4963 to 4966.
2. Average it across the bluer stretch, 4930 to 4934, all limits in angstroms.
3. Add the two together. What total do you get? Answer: 12.0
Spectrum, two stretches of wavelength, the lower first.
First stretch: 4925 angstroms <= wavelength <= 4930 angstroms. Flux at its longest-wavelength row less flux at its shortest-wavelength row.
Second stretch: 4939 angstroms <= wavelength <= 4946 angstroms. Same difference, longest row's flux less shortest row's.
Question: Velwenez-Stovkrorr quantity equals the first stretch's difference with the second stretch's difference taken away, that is -2.2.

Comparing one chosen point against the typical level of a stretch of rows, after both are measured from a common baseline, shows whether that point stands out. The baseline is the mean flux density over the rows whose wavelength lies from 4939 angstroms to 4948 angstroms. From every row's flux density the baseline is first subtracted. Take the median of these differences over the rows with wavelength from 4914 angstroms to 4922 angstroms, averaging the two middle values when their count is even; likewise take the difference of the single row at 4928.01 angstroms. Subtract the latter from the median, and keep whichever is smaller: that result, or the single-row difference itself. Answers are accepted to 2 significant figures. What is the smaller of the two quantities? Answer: -1.0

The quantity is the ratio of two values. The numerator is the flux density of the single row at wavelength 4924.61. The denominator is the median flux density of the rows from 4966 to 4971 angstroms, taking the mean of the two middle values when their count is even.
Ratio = 1.09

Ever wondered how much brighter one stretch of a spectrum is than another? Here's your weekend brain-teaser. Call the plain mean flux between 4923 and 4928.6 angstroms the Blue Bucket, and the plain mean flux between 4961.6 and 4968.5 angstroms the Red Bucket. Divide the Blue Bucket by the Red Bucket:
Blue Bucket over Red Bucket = 1.18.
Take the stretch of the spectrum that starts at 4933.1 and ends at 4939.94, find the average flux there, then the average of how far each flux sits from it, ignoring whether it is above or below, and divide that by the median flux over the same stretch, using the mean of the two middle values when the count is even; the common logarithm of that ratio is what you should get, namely -1.14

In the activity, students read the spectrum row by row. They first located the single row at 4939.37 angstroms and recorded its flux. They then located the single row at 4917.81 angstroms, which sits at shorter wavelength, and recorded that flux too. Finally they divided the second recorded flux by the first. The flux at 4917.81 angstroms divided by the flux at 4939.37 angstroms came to 1.05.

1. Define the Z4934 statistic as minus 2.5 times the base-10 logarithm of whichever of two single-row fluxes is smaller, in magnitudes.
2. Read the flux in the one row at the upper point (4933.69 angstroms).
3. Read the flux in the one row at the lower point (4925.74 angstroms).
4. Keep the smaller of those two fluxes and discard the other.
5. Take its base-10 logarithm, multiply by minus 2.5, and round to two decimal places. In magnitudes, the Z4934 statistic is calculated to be -1.92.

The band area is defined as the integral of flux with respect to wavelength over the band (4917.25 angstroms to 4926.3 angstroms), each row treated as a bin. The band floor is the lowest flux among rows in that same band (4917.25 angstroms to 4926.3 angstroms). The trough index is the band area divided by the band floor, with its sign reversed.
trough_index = -10.6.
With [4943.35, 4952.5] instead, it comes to -10.2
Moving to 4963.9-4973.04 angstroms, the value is -10.3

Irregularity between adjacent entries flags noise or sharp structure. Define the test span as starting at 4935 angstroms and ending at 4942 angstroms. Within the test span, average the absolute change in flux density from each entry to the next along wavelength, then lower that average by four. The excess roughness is -3.07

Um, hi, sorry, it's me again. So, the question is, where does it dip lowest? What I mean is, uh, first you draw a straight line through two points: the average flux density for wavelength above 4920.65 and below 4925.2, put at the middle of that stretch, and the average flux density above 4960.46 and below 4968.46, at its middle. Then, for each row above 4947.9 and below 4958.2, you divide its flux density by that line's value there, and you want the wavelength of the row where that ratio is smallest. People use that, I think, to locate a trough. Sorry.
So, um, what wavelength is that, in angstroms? 4955.32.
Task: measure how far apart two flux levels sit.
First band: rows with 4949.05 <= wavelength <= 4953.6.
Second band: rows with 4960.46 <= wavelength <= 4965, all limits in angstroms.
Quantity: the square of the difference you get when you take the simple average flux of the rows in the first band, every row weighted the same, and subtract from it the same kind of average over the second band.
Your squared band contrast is 1.4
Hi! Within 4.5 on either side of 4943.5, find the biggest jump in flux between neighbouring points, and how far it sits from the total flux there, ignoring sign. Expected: 47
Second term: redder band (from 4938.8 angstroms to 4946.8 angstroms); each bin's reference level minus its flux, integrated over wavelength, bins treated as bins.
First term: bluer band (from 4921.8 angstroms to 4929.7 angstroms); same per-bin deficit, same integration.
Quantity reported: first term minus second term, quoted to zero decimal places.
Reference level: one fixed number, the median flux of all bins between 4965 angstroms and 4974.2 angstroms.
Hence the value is 0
